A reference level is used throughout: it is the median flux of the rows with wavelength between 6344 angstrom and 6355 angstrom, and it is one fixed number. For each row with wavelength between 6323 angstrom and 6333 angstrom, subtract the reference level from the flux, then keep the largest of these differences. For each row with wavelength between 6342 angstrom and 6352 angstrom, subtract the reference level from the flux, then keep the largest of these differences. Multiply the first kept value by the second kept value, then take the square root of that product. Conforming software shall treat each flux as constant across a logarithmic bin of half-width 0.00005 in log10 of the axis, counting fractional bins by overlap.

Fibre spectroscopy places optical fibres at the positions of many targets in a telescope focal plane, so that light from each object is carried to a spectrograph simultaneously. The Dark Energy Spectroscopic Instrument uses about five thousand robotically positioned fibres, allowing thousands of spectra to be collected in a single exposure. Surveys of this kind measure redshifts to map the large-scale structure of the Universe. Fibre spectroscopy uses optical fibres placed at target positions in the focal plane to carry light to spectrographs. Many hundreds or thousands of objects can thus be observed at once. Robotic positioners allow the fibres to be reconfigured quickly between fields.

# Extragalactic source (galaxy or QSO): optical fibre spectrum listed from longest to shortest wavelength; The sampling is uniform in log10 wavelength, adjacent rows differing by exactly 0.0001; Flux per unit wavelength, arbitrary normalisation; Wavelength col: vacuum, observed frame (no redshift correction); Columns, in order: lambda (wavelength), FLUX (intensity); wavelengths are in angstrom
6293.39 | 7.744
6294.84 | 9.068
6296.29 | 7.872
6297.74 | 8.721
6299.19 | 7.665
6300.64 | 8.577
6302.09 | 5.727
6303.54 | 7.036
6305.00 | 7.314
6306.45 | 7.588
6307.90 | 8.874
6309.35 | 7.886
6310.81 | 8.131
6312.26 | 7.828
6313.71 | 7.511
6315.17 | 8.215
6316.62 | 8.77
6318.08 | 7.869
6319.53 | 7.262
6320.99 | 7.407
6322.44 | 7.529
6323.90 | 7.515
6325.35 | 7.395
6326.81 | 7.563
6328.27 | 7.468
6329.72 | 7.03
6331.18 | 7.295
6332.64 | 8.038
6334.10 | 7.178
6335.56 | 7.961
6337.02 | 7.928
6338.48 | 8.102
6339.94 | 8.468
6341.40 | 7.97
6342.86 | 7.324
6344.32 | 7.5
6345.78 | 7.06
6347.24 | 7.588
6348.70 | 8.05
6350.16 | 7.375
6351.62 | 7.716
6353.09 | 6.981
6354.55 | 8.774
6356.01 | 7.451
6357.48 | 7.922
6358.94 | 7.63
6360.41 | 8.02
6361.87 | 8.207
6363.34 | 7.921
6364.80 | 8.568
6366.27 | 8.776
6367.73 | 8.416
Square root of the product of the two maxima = 0.50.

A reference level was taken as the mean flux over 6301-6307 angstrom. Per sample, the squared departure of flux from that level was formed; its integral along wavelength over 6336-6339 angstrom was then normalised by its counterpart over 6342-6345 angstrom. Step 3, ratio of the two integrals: 4.8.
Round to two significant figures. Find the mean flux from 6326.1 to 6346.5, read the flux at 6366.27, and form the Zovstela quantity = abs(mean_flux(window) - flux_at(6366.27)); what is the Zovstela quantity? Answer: 1.1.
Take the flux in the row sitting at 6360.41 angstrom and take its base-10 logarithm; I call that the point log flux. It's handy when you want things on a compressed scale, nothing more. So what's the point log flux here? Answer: 0.90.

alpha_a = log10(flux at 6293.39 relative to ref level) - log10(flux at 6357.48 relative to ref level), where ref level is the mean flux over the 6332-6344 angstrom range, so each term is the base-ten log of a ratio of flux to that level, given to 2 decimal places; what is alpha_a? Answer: -0.01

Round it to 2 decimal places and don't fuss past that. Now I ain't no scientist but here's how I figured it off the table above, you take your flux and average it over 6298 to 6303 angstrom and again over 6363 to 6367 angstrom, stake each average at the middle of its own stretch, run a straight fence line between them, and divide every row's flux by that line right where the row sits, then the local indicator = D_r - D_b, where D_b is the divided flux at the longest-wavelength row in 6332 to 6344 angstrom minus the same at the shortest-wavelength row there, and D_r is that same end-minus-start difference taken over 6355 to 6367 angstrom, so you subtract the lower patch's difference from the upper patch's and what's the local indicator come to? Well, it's 0.25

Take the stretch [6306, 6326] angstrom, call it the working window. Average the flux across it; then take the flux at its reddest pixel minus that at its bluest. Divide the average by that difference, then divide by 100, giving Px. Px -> -0.41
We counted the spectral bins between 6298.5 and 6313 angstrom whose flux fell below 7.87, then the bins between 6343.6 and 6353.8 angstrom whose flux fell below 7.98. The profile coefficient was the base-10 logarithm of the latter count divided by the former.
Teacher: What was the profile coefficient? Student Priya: 0.0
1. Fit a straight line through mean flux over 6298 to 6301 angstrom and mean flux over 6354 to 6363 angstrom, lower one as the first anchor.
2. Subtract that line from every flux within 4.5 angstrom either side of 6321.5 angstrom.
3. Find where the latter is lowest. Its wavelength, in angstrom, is 6319.53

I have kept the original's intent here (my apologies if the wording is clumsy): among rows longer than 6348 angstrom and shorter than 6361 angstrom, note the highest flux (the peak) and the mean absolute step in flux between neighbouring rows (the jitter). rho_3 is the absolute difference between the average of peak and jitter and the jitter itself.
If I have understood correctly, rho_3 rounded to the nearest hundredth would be 4.01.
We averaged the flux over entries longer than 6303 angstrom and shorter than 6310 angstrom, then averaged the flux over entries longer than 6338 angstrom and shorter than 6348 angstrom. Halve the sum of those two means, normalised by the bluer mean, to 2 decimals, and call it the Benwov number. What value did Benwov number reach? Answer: 1.00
